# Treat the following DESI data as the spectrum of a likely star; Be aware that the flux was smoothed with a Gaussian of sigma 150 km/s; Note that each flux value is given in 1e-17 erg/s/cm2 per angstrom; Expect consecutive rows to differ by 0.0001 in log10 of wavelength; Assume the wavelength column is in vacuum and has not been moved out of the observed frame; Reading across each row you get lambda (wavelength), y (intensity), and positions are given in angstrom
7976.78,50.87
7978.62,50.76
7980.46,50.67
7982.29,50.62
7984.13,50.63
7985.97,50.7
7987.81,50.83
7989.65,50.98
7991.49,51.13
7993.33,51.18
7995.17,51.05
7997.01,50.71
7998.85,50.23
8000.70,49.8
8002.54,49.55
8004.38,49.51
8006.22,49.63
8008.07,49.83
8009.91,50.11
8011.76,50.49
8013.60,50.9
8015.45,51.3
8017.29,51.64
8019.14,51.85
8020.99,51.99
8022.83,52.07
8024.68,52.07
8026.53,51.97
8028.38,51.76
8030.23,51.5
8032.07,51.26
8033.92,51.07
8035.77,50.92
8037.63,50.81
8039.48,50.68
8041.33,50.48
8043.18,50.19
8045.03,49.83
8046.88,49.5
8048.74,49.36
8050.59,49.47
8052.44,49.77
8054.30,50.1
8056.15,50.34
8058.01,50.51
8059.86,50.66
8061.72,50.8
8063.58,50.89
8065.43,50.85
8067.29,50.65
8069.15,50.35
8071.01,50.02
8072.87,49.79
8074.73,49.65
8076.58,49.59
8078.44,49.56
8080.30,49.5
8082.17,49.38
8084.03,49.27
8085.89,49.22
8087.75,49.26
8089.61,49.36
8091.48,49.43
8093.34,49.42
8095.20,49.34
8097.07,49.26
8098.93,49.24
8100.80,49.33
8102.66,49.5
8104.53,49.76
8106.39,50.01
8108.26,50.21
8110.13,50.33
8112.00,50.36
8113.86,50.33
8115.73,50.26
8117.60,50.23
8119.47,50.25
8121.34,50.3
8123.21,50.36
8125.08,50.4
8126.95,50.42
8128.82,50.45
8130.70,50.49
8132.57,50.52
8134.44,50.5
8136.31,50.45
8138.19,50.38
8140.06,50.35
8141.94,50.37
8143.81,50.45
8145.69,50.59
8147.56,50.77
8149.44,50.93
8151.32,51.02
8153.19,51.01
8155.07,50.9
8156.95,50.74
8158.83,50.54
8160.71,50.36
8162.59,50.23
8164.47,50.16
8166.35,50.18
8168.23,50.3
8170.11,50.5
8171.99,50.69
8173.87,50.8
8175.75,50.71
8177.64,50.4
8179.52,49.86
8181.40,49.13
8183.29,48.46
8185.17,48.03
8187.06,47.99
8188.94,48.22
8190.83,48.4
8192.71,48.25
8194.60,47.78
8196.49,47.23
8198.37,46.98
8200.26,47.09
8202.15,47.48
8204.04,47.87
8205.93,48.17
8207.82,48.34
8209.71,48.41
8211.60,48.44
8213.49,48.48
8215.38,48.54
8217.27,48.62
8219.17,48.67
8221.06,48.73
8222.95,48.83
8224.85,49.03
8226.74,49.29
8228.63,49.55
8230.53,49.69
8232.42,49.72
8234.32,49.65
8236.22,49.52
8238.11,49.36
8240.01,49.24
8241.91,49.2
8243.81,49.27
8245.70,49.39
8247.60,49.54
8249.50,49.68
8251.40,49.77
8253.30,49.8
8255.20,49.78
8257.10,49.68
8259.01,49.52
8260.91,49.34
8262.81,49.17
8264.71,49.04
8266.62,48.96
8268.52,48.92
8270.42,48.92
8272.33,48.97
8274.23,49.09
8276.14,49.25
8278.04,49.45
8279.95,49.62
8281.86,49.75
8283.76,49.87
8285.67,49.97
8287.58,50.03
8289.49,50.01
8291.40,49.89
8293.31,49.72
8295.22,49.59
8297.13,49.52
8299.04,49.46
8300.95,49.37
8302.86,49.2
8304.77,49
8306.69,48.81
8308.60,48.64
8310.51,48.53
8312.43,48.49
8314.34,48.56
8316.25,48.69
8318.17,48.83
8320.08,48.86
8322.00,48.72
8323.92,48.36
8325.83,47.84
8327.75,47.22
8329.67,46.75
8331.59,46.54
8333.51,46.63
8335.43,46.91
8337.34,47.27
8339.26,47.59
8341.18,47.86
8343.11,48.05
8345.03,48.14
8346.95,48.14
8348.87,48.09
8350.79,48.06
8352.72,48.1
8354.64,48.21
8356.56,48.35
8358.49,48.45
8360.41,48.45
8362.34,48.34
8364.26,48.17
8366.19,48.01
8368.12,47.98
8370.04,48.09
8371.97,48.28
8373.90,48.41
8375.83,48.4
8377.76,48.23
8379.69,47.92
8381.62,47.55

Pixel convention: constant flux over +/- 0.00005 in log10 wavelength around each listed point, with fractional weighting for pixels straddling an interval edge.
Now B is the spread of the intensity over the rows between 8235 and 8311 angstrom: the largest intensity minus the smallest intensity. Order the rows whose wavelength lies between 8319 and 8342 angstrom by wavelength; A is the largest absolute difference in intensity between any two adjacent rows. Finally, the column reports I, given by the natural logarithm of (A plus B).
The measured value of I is 0.8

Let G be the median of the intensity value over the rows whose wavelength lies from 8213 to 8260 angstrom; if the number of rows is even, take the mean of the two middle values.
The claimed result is 49.4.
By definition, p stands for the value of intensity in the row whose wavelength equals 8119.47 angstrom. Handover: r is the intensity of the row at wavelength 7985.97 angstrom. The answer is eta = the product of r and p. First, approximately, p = 50.25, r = 50.7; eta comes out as 2548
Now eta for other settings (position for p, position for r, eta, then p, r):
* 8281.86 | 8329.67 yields 2326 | 49.75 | 46.75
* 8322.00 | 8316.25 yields 2372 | 48.72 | 48.69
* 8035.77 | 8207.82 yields 2461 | 50.92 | 48.34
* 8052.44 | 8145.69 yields 2518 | 49.77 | 50.59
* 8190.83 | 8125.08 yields 2439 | 48.4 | 50.4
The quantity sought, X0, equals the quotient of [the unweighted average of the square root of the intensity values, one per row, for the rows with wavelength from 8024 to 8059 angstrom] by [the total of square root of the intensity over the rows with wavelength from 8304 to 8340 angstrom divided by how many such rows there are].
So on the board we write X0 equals 1.03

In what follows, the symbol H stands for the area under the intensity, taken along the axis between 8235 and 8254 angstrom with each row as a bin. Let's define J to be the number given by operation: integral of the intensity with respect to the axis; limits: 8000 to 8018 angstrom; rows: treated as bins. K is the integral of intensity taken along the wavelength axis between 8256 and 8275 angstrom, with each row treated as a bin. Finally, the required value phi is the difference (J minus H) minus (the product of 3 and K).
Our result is -2837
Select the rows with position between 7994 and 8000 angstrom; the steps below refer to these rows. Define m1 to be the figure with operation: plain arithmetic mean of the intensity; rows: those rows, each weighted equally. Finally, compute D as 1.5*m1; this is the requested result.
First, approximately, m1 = 50.7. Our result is 76.0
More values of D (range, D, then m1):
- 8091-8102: 74.0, 49.3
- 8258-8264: 74.0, 49.3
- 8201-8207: 71.8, 47.8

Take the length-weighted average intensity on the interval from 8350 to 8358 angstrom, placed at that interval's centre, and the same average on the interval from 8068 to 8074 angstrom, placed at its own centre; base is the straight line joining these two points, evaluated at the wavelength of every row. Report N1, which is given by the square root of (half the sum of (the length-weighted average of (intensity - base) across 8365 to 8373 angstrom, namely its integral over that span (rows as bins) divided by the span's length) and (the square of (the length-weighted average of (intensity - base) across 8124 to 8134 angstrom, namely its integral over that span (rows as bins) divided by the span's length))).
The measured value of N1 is 0.6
